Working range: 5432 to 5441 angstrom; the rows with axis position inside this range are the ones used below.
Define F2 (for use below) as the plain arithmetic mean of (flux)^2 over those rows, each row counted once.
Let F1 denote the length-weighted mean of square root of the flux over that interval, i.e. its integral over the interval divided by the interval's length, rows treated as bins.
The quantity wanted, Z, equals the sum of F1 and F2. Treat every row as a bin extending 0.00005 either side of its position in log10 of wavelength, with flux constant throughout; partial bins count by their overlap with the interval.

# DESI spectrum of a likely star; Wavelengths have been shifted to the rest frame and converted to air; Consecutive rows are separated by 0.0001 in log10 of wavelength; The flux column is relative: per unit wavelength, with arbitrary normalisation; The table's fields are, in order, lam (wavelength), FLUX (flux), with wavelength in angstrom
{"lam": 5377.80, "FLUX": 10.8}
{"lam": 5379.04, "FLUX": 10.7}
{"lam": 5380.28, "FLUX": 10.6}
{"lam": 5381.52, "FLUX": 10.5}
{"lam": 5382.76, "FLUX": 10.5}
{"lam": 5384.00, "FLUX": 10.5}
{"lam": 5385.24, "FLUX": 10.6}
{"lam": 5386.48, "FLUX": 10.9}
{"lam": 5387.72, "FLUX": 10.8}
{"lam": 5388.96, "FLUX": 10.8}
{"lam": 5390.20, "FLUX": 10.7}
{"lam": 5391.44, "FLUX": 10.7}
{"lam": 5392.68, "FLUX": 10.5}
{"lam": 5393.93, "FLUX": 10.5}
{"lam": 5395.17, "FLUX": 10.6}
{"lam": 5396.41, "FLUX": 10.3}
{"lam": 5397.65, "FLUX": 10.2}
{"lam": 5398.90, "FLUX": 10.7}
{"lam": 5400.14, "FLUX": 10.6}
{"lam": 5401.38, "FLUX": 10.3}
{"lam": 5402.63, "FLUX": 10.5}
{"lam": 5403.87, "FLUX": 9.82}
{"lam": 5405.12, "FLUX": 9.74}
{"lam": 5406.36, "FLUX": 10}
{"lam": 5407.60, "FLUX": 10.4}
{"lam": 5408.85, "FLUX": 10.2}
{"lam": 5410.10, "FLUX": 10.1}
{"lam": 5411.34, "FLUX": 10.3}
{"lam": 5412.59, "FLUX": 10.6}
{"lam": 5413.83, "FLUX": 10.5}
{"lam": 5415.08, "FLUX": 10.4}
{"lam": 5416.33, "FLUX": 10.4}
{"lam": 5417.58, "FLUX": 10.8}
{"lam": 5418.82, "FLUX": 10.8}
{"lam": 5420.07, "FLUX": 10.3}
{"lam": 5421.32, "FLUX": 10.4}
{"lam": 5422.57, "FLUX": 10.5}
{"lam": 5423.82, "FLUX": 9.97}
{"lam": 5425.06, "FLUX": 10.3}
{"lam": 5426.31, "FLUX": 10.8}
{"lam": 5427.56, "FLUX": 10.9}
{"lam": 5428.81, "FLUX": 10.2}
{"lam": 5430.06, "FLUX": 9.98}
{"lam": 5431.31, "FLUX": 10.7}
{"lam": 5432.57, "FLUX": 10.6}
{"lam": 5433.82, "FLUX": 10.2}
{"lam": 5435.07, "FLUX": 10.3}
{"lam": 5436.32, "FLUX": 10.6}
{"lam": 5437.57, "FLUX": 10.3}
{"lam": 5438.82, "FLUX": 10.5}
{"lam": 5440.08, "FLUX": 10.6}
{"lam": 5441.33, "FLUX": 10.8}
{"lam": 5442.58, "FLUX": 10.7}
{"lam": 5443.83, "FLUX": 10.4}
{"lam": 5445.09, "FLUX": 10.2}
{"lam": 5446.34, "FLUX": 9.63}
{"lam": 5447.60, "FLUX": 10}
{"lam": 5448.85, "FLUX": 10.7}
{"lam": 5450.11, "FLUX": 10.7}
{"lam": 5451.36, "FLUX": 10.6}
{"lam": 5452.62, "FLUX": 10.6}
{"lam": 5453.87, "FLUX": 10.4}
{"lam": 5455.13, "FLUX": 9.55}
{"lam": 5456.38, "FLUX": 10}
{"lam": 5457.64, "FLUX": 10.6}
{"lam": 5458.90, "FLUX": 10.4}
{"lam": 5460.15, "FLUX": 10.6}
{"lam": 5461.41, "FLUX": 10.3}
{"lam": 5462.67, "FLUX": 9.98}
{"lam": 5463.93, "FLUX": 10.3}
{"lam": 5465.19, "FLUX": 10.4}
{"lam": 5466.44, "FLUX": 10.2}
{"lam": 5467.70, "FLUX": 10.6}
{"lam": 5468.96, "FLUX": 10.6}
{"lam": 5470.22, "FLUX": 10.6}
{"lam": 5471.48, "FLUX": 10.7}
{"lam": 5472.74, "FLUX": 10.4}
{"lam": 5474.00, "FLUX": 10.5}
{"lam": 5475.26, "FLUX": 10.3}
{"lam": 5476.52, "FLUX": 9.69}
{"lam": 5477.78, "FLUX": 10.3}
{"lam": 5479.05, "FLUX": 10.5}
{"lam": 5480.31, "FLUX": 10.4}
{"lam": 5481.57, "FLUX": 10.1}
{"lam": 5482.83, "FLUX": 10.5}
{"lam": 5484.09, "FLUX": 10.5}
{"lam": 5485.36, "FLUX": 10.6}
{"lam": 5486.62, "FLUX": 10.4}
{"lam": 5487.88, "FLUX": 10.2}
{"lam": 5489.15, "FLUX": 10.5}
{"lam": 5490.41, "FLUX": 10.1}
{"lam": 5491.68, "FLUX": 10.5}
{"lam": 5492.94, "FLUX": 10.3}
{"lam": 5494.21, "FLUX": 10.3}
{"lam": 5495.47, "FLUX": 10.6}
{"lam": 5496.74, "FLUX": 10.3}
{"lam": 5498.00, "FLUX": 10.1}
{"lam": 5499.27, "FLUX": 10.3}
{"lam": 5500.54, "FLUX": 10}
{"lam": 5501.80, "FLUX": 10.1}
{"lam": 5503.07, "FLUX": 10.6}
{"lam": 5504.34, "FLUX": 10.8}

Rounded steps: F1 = 3.23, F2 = 109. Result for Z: 112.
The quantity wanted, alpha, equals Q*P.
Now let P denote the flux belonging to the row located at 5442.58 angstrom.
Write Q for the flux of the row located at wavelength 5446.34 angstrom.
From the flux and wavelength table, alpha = 103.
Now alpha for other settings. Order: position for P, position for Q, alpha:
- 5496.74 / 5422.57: 108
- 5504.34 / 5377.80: 117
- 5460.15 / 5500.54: 106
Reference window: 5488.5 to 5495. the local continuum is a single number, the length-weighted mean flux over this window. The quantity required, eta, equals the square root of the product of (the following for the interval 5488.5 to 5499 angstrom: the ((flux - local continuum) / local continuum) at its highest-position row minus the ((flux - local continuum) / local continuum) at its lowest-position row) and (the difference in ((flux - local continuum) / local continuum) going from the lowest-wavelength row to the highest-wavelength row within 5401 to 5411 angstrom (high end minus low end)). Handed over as 0.027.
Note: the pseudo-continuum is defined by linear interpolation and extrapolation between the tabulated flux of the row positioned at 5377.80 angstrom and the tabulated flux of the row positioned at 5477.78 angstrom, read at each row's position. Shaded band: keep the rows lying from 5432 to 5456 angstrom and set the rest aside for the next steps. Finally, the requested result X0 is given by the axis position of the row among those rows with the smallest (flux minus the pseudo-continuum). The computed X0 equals 5455.13 angstrom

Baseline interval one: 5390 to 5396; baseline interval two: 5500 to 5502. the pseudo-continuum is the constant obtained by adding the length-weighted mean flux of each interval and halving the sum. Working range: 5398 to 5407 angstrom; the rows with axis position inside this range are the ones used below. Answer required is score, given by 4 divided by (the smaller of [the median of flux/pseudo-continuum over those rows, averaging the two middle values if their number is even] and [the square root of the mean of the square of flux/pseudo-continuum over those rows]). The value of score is 4.03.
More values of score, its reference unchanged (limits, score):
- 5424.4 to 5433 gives 3.93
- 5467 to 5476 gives 3.92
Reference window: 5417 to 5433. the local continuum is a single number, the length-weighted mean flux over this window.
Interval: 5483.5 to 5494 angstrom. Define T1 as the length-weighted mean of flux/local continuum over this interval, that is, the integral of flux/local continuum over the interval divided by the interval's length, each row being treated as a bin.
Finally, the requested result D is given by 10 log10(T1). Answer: -0.043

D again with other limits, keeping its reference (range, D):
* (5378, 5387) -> 0.056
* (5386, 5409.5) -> -0.020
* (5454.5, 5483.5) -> -0.062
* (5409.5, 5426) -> -0.022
